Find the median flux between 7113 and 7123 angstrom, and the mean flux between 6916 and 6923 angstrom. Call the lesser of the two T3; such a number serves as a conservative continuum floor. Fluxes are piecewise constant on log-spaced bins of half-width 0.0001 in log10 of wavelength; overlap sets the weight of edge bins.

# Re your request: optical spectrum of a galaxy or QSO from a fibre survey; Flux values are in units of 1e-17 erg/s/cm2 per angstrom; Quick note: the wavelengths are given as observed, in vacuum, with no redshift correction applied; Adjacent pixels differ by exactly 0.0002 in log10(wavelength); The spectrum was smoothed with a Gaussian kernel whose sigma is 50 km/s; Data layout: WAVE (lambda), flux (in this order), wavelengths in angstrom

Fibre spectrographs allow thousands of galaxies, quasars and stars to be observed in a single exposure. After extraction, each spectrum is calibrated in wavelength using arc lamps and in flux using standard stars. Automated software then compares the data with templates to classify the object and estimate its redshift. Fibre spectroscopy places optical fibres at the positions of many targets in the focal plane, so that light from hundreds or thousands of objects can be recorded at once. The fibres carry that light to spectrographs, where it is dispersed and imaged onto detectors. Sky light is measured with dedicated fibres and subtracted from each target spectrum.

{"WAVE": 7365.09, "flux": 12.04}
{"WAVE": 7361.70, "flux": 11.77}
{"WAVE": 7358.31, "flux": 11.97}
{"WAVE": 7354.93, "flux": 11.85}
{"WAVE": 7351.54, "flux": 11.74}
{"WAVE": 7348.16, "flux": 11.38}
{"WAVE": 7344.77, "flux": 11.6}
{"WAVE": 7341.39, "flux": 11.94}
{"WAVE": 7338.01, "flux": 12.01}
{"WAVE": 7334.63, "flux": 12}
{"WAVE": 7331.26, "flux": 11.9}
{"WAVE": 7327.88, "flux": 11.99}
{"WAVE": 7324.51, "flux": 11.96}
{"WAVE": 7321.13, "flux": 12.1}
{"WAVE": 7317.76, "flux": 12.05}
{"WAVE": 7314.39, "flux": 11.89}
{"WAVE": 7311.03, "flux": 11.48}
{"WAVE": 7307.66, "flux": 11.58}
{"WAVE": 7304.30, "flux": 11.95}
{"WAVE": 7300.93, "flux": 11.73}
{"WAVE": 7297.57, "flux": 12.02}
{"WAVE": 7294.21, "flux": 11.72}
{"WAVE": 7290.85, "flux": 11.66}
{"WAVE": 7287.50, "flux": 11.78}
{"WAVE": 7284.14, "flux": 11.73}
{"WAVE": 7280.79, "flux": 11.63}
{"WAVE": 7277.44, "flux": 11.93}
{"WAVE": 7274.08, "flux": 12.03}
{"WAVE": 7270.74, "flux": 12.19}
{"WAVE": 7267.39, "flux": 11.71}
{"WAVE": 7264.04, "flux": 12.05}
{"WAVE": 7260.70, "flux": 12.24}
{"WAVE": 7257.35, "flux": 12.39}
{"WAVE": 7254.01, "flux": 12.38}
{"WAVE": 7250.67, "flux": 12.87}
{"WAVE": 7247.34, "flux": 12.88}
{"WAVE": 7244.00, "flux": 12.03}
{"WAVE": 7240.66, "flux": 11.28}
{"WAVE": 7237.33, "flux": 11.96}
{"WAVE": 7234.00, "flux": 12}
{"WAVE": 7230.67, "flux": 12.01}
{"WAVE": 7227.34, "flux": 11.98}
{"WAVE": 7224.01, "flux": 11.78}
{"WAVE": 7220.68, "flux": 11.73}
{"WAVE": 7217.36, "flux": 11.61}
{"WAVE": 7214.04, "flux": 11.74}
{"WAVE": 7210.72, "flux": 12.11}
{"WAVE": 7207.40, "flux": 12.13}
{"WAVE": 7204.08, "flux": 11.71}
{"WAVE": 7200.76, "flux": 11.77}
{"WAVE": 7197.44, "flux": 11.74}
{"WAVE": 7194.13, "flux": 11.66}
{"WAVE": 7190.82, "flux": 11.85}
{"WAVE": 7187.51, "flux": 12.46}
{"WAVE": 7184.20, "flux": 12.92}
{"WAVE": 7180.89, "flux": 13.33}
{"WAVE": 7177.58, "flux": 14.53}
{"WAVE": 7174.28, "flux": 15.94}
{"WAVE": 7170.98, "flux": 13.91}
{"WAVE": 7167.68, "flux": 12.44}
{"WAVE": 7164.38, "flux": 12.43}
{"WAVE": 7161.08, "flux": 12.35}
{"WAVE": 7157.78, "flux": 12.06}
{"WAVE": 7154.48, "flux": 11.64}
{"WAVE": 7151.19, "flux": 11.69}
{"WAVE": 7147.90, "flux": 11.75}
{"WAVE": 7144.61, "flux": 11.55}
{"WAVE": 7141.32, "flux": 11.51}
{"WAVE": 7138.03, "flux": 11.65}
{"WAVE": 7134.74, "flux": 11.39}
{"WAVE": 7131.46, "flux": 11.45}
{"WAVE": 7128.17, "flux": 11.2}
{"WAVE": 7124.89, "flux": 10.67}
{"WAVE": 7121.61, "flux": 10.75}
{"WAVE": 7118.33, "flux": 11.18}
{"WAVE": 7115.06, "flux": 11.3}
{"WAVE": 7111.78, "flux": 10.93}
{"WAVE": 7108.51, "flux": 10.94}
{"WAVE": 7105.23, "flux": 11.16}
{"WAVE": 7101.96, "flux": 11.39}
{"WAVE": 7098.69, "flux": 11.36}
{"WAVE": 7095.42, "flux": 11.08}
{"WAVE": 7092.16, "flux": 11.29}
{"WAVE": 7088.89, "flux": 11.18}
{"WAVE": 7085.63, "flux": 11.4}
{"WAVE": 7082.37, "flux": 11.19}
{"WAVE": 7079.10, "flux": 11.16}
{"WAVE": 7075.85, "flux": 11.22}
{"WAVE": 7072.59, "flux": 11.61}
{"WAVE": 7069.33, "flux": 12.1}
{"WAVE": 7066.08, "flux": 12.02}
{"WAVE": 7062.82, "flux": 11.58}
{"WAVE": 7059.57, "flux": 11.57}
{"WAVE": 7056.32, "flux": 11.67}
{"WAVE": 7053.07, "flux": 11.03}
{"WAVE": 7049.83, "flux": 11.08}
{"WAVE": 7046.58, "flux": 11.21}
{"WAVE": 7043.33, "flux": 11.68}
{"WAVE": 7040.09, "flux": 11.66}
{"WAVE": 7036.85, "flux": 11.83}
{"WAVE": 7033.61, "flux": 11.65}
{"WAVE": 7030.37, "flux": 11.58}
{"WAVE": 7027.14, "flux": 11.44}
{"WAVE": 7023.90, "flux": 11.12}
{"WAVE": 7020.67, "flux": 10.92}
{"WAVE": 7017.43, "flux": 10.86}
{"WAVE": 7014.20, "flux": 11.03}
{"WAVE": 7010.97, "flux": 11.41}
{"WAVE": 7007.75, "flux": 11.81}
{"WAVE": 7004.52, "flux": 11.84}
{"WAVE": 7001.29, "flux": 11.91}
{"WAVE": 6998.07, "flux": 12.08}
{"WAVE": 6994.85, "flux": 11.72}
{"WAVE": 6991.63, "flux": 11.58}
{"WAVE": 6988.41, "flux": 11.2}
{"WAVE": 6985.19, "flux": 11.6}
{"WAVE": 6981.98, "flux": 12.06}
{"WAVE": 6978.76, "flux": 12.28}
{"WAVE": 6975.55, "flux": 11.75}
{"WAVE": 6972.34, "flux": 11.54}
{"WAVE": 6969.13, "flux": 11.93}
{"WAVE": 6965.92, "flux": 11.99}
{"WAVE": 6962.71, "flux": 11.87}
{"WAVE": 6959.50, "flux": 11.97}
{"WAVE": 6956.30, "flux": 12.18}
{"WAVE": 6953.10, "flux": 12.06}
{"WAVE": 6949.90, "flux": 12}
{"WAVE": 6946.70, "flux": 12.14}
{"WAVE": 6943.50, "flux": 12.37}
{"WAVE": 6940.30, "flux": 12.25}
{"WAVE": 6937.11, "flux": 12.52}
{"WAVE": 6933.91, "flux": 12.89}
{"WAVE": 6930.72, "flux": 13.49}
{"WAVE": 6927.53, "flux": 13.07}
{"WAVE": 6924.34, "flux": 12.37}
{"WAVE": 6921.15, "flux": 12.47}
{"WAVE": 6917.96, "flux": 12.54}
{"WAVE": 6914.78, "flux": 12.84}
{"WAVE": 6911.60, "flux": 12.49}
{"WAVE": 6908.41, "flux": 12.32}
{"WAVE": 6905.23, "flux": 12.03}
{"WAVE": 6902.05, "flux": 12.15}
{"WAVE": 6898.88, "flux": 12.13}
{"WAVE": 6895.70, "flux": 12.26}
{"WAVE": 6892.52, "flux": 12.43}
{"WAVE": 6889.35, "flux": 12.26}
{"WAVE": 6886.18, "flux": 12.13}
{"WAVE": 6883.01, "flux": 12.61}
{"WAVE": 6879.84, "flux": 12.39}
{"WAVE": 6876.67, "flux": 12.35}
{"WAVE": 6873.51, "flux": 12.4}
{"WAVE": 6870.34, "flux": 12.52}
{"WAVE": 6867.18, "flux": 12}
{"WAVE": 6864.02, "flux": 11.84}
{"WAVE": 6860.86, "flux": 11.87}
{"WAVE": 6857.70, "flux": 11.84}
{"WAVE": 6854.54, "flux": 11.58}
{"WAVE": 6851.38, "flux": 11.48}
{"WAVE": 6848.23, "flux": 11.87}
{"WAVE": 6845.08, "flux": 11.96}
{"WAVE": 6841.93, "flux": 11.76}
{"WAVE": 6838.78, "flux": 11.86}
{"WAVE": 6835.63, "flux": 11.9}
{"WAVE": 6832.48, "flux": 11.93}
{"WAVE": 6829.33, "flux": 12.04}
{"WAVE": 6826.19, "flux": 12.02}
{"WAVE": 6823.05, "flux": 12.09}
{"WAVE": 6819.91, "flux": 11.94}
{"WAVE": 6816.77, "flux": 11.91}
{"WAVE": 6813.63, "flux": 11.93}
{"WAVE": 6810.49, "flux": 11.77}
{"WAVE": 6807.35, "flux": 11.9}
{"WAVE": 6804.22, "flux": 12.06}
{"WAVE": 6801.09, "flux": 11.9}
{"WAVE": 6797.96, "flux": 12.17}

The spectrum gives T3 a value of 11.18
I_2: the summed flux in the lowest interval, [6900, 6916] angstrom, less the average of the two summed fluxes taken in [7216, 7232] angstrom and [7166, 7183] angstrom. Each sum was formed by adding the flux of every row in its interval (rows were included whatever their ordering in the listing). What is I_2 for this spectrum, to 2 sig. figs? -2.8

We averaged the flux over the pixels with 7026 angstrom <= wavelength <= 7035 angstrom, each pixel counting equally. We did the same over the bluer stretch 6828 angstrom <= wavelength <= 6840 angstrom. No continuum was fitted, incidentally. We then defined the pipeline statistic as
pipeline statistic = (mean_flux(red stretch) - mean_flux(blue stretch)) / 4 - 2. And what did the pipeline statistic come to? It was -2.09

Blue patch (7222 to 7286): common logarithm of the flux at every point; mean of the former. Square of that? 1.17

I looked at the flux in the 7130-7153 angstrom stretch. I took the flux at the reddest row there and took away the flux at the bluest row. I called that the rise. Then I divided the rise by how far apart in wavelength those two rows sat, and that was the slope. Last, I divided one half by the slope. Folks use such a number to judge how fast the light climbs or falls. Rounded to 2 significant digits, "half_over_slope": 41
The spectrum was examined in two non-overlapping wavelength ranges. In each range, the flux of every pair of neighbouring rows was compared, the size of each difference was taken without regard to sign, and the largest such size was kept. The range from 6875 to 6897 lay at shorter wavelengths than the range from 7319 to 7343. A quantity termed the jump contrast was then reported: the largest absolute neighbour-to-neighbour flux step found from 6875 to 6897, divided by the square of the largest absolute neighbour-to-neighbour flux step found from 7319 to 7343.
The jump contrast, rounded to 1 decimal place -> 24.5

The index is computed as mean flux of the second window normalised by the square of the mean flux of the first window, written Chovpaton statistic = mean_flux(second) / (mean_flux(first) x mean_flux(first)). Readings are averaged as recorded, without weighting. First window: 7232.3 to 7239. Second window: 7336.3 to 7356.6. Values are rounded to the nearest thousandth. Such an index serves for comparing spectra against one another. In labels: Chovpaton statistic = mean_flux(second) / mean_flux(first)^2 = 0.082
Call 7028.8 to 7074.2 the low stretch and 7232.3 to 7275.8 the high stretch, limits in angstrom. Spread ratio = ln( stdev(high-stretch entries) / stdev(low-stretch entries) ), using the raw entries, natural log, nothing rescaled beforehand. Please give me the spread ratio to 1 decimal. 0.3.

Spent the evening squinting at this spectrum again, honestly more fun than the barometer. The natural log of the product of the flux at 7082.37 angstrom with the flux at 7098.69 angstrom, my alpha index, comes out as 4.85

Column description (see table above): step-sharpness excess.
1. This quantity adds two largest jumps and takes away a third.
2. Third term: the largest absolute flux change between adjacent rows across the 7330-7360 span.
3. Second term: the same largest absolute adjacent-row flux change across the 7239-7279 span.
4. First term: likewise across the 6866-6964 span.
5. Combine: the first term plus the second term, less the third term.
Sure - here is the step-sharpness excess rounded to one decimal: 1.2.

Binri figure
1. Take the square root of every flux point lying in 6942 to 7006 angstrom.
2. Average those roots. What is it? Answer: 3.45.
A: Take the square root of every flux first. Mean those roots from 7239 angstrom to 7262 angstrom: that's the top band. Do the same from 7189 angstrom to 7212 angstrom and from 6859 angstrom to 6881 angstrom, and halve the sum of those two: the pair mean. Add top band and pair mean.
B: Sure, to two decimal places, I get 6.97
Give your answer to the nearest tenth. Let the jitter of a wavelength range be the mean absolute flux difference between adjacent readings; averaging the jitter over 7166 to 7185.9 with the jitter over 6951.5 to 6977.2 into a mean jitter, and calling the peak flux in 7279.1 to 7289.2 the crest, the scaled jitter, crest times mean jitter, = 8.7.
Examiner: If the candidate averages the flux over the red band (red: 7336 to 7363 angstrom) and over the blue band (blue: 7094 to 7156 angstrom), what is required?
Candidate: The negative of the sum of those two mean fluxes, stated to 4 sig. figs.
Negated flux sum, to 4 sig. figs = -23.08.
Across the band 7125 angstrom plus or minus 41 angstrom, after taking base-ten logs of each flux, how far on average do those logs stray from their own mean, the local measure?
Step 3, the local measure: 0.012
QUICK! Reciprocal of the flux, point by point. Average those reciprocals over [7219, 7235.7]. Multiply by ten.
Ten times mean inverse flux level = 0.840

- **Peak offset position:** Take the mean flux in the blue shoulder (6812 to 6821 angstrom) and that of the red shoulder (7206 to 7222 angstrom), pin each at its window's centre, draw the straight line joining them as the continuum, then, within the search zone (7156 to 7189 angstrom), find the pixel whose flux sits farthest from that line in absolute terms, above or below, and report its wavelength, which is 7174.28 angstrom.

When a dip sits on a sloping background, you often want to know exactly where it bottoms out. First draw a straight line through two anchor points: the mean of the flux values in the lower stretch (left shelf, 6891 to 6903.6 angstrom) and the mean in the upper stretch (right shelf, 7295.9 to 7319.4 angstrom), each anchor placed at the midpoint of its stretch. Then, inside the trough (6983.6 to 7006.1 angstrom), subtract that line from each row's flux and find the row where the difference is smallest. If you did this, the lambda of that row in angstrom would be 6988.41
